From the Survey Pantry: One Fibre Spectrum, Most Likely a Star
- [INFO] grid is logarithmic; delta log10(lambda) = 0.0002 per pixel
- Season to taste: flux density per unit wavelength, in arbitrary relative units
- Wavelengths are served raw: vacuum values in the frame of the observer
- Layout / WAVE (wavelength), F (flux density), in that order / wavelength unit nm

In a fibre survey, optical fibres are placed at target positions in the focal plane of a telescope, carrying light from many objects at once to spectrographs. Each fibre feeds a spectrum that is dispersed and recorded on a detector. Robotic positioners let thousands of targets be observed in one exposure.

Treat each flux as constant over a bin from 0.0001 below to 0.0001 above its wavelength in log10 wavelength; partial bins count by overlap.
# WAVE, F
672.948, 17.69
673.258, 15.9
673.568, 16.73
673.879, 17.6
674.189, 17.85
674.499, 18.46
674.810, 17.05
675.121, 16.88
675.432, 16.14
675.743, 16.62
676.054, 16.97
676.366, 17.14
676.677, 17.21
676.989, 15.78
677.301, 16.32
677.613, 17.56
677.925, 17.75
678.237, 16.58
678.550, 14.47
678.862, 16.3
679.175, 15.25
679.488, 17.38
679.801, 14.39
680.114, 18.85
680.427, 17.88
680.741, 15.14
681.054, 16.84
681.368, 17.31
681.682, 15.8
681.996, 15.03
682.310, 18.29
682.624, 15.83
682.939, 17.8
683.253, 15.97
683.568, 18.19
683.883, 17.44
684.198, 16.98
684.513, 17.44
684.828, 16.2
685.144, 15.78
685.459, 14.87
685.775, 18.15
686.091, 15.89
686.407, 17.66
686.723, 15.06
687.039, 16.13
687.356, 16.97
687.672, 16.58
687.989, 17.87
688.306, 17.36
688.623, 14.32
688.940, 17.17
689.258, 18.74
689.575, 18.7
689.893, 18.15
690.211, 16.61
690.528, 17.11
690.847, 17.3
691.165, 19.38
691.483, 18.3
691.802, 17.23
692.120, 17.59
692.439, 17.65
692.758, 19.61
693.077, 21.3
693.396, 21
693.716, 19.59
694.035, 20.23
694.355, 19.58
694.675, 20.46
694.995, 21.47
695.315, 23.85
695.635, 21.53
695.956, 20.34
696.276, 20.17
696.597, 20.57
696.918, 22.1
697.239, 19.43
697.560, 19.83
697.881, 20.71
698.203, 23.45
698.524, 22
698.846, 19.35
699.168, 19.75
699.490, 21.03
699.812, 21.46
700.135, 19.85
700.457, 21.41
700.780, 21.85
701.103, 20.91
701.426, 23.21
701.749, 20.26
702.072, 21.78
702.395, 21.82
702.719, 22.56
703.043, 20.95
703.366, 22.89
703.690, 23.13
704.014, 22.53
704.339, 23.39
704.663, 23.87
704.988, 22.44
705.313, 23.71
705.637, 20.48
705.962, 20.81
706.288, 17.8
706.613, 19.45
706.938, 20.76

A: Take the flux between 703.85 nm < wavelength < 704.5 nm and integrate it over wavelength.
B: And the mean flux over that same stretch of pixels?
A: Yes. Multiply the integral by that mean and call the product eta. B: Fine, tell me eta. 342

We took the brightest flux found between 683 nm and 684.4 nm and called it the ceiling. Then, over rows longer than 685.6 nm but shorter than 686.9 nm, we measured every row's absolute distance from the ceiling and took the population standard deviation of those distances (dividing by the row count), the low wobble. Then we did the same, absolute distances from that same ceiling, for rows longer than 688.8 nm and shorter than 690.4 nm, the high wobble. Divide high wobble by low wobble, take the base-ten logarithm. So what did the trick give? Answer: -0.4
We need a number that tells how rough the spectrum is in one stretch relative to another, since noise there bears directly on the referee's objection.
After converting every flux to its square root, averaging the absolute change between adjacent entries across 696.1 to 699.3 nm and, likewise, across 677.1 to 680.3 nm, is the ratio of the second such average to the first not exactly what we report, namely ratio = 1.5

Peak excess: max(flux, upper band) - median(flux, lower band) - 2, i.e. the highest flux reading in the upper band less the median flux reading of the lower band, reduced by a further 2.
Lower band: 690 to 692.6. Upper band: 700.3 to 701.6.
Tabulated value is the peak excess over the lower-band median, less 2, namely 3.8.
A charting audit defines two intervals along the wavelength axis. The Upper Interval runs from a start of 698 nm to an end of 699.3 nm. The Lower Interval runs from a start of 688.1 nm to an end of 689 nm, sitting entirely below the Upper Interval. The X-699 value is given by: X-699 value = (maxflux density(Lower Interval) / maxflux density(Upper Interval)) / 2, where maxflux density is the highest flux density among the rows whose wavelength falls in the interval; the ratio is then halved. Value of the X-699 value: 0.37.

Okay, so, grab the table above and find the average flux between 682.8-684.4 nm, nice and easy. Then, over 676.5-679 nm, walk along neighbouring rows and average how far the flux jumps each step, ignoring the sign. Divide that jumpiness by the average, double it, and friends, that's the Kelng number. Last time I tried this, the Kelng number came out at 0.141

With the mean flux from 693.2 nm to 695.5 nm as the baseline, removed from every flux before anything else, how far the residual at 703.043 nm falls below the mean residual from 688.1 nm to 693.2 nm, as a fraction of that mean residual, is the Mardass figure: 1.0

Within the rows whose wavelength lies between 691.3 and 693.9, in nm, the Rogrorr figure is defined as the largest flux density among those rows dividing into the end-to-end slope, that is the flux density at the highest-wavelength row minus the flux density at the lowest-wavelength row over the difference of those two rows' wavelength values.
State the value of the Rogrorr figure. 0.027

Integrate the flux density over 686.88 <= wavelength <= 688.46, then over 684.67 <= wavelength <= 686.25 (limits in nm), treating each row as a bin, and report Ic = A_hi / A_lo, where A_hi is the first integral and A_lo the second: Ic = 1.05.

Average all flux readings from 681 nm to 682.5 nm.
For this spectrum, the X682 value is 17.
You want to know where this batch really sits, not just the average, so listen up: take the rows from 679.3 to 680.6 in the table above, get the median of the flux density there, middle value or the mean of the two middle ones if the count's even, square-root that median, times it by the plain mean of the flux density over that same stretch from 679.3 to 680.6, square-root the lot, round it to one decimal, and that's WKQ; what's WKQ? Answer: 8.5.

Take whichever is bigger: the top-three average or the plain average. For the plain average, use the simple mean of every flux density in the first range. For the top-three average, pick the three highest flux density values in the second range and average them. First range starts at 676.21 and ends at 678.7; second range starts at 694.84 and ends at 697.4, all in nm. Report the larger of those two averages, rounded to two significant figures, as 22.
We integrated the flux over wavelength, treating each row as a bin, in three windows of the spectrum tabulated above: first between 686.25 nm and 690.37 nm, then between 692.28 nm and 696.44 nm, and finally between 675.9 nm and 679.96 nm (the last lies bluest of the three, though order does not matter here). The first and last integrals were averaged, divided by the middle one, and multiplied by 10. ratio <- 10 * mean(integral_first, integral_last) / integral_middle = 8.0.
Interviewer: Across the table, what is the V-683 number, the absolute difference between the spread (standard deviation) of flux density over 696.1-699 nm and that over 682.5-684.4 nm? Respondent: 0.4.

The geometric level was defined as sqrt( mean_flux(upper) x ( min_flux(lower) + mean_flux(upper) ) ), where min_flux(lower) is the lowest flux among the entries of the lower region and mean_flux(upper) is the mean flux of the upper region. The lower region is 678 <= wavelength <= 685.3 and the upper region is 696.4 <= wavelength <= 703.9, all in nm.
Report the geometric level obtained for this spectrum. 27.6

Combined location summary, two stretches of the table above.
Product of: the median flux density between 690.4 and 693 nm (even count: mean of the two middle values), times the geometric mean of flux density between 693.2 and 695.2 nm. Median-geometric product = 359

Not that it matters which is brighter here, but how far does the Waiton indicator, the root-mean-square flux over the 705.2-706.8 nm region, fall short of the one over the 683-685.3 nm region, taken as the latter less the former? -3.7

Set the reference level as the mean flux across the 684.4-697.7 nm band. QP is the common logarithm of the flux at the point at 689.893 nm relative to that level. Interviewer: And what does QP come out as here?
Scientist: -0.01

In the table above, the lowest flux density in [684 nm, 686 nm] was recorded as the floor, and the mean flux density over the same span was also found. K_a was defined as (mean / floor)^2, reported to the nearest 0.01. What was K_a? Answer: 1.24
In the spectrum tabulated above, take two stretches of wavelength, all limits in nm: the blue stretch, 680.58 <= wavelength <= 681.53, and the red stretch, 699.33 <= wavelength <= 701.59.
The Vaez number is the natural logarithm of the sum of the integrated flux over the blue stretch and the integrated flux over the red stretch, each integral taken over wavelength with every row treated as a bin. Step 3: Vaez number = 4.16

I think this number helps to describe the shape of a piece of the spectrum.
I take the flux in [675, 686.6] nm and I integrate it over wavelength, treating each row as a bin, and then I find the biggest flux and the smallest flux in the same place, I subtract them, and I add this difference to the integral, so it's 198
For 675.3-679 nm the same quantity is 65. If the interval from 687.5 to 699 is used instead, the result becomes 232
